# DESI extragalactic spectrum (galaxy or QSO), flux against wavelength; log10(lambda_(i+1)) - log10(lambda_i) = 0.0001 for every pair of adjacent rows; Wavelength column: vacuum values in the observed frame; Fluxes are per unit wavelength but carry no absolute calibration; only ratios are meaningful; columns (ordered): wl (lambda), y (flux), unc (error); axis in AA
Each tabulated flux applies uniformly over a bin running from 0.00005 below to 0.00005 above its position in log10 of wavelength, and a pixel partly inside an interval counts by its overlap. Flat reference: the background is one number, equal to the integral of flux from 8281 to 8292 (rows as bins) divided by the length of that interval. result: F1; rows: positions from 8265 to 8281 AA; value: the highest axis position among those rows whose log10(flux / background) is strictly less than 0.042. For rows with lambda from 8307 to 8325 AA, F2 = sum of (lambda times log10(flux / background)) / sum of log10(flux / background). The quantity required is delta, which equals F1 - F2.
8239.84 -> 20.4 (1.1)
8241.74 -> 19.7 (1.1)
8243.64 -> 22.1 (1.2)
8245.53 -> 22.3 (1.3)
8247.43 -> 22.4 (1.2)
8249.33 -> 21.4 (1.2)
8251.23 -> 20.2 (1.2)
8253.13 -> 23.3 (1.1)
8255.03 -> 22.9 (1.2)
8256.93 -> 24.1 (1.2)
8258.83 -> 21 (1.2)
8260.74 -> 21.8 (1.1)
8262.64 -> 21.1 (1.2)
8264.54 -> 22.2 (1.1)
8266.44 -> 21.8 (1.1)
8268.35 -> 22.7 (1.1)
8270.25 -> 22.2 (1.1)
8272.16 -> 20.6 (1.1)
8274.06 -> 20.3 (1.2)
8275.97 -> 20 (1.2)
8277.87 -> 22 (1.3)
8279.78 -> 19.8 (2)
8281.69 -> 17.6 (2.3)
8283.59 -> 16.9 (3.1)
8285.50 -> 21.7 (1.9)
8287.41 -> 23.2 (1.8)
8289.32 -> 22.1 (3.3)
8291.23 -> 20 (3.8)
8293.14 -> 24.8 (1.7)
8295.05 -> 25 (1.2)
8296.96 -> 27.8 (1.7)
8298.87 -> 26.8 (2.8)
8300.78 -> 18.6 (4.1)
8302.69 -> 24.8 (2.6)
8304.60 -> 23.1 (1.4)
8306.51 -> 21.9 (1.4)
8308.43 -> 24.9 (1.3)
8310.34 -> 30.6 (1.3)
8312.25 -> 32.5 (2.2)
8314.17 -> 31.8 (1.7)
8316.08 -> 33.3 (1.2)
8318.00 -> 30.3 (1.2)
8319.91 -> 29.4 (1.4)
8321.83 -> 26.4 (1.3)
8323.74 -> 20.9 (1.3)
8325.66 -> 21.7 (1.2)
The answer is -35.4 AA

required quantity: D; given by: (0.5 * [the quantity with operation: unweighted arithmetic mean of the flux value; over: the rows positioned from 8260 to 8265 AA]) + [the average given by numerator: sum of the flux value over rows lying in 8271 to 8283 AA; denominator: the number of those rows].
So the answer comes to 30.9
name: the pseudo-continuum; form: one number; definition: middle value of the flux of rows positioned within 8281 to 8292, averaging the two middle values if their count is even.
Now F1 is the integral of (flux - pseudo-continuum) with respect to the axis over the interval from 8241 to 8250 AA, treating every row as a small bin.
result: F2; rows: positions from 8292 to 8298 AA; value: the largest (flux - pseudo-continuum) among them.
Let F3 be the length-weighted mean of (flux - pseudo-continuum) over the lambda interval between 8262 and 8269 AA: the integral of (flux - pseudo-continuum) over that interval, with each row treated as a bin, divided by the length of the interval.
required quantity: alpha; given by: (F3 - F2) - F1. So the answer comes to -13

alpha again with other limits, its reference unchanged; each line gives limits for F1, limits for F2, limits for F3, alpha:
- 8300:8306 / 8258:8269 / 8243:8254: -9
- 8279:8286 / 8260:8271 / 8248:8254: 13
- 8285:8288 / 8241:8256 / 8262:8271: -6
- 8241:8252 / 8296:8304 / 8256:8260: -11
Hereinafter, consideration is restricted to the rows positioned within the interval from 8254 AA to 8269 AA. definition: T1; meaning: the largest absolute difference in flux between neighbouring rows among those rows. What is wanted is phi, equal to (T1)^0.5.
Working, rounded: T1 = 3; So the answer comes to 1.8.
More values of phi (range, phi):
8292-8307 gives 2.9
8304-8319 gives 2.4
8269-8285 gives 1.5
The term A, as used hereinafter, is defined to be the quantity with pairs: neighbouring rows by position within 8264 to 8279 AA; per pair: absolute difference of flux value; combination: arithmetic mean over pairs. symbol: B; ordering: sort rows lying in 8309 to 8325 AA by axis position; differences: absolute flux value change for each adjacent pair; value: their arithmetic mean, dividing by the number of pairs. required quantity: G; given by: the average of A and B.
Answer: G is 1.61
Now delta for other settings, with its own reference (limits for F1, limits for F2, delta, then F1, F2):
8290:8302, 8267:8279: 29.3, 8300.78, 8271.4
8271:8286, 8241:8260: 33.5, 8285.50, 8252.0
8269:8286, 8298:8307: -16.6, 8285.50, 8302.1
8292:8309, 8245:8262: 53.2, 8306.51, 8253.3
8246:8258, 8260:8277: -14.7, 8251.23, 8265.9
